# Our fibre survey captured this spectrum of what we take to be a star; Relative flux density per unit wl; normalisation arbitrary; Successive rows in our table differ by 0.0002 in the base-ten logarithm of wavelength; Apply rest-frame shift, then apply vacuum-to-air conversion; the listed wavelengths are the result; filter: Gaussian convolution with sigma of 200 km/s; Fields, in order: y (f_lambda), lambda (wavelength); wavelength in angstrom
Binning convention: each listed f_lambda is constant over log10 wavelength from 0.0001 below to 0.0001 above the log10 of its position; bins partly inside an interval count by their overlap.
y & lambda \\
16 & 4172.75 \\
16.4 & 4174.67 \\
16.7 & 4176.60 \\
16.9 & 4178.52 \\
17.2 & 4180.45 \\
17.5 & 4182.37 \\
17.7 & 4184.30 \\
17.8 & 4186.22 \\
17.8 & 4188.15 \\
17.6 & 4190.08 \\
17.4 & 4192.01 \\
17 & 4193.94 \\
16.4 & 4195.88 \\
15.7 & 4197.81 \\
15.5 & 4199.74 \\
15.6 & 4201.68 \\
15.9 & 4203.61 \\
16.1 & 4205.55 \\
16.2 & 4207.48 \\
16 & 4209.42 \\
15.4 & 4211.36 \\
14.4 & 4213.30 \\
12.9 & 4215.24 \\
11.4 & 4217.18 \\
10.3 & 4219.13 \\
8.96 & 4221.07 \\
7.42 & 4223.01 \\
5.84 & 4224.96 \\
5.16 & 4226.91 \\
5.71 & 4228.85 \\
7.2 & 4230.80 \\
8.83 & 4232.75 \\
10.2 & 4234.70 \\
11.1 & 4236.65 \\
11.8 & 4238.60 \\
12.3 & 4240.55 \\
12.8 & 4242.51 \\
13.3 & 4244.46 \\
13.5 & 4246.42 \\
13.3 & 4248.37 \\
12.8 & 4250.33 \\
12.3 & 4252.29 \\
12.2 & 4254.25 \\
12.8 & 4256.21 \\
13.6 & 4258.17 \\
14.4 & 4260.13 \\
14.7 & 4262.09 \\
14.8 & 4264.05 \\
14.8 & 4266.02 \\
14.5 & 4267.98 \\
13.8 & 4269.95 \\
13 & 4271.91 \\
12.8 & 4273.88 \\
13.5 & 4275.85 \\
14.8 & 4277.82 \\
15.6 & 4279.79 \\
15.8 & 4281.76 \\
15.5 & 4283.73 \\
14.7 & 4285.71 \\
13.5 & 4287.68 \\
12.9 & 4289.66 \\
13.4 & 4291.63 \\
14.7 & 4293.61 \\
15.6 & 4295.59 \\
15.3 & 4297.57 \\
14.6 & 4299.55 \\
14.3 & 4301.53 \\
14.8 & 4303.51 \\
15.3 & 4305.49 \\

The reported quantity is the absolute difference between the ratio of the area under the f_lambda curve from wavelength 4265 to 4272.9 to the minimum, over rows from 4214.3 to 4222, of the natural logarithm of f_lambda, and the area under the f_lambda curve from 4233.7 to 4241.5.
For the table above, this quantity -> 38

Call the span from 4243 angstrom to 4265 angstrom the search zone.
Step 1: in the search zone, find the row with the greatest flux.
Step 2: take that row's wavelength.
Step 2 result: 4264.05 angstrom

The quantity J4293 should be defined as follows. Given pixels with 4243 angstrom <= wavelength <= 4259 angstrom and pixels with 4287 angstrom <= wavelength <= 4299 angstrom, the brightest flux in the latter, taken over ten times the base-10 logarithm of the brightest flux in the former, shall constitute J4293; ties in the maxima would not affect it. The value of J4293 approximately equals 1.38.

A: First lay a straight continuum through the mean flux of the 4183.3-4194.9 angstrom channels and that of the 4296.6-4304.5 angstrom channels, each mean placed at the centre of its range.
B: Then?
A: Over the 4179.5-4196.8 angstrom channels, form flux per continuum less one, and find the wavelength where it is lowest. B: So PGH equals 4195.88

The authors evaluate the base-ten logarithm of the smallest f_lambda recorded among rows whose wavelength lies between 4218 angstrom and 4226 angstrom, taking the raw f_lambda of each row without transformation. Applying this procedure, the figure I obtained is 0.77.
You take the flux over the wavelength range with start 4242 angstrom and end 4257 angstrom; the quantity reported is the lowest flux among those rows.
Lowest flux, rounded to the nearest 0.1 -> 12.2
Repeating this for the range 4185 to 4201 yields 15.5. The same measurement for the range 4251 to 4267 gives 12.2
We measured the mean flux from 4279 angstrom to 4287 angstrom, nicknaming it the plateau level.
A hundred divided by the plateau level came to 6.5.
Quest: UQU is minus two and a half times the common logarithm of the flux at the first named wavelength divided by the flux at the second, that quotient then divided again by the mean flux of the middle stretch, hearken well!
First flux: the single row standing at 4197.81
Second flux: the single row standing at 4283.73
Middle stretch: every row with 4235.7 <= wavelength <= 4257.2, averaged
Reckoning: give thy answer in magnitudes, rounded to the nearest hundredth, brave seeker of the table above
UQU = 2.73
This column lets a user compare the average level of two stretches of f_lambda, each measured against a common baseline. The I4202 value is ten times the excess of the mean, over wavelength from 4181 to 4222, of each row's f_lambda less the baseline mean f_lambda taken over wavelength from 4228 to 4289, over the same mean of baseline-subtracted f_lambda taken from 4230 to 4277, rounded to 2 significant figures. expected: 27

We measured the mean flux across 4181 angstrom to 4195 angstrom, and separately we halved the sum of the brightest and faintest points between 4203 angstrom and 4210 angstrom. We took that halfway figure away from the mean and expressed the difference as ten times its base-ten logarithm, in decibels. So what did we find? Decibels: 1.7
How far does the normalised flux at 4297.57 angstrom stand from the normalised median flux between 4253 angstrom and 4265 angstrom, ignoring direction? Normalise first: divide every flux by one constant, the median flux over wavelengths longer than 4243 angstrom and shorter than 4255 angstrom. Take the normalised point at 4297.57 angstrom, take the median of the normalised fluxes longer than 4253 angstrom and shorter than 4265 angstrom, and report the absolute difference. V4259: 0.10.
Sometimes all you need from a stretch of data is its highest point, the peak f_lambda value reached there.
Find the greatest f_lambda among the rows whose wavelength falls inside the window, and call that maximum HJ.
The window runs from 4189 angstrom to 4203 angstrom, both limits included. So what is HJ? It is 17.6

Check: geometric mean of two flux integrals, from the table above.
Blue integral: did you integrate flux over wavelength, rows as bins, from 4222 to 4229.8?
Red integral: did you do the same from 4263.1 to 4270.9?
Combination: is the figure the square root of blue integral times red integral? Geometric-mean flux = 73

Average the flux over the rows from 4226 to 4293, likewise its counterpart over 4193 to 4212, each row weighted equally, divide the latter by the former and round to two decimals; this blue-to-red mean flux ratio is 1.26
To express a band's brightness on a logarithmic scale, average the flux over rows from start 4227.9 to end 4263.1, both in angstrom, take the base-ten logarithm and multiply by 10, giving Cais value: 10.7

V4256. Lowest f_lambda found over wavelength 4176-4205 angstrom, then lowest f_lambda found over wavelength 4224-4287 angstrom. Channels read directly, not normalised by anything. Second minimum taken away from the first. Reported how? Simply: 10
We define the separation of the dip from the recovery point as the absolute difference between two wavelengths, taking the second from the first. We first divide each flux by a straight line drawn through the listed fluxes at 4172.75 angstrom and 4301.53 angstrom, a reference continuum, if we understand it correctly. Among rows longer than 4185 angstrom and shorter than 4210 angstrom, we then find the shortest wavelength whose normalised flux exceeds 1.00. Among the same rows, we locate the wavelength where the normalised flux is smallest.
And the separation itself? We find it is 13.5 angstrom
